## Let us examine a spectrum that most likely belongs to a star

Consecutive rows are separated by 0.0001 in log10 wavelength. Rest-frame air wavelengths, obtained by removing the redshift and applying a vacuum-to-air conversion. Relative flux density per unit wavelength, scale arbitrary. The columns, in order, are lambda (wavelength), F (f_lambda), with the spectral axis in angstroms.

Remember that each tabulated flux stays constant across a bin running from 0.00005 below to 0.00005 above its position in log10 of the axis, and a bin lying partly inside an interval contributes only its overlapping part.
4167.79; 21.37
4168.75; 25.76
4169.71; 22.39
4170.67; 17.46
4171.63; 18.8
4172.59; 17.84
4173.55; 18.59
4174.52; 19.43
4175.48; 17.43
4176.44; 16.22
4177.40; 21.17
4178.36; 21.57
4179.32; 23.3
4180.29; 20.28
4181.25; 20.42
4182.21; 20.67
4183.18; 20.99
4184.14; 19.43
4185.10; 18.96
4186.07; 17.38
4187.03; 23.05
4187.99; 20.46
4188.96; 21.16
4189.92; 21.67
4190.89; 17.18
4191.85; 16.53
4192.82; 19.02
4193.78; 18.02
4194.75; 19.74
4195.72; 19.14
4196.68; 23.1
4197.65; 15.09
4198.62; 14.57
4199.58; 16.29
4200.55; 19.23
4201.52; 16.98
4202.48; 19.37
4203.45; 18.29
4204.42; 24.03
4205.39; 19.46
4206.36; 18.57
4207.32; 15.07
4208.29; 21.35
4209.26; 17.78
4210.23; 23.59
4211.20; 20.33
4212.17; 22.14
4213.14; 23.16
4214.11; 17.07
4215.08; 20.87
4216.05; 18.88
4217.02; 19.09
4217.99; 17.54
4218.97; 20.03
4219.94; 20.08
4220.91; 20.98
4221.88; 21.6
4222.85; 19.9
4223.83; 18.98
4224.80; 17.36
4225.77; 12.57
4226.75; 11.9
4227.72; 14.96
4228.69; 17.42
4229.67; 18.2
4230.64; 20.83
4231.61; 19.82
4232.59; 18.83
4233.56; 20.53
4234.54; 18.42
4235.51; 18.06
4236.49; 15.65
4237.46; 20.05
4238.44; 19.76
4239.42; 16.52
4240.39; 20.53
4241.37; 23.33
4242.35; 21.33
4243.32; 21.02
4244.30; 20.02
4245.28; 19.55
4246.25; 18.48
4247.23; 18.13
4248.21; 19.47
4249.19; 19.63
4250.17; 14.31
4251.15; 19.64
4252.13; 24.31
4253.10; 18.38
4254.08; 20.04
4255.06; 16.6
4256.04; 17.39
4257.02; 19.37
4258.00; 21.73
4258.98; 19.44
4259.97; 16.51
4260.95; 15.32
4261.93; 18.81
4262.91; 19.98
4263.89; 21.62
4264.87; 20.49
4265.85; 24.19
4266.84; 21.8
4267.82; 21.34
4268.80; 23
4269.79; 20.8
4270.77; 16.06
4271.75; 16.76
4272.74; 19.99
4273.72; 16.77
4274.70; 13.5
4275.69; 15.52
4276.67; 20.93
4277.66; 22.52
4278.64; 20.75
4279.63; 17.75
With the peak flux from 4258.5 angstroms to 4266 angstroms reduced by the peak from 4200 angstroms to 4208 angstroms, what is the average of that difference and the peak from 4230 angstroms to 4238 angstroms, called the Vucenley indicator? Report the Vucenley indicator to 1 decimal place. 10.5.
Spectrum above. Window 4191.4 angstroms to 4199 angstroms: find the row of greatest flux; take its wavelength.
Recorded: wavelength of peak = 4196.68 angstroms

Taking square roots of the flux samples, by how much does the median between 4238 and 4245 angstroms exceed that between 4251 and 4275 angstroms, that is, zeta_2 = 0.099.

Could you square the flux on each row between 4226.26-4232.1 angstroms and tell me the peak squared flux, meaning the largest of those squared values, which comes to 434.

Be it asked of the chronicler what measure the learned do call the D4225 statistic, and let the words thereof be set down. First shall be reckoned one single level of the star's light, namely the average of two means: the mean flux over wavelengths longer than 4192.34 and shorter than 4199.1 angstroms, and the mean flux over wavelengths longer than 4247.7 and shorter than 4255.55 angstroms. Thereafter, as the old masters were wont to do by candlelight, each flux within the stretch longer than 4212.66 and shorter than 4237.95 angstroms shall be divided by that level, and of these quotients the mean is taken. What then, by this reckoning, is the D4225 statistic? 0.99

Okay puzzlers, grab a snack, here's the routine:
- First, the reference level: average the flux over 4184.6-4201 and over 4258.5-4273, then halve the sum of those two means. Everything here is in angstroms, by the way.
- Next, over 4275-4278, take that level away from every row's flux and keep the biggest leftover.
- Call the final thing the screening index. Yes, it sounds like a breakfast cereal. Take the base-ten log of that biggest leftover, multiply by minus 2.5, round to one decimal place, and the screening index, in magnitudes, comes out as -1.3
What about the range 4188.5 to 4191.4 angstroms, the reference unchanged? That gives -0.9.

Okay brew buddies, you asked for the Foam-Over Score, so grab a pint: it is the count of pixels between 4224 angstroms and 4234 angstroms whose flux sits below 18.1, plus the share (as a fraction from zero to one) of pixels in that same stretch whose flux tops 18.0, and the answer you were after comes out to 5.5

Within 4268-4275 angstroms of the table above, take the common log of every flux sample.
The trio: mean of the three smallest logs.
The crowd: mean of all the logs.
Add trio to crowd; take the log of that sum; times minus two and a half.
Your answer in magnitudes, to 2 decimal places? -0.97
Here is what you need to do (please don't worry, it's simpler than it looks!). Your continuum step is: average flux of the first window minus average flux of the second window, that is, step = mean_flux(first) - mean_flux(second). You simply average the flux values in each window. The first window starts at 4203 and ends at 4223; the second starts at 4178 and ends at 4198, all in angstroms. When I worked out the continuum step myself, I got 0.1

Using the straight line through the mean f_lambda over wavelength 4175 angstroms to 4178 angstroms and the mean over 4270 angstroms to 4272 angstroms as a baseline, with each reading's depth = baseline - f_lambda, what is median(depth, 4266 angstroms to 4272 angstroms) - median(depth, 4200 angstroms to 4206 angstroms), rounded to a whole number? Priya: -3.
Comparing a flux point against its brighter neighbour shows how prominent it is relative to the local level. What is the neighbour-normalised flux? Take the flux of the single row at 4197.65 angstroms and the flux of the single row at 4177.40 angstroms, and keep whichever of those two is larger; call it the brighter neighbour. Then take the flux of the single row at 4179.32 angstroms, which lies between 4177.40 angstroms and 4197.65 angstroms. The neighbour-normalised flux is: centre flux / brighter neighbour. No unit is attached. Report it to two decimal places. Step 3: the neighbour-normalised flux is 1.10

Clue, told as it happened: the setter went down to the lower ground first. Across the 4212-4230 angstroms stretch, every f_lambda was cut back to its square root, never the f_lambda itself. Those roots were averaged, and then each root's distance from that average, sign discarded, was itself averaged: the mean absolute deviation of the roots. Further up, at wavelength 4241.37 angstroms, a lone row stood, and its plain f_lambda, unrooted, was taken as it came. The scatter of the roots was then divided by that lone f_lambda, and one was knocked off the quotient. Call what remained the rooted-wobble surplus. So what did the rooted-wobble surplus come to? -0.988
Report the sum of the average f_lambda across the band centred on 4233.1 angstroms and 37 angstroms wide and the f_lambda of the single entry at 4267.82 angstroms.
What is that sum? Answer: 40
